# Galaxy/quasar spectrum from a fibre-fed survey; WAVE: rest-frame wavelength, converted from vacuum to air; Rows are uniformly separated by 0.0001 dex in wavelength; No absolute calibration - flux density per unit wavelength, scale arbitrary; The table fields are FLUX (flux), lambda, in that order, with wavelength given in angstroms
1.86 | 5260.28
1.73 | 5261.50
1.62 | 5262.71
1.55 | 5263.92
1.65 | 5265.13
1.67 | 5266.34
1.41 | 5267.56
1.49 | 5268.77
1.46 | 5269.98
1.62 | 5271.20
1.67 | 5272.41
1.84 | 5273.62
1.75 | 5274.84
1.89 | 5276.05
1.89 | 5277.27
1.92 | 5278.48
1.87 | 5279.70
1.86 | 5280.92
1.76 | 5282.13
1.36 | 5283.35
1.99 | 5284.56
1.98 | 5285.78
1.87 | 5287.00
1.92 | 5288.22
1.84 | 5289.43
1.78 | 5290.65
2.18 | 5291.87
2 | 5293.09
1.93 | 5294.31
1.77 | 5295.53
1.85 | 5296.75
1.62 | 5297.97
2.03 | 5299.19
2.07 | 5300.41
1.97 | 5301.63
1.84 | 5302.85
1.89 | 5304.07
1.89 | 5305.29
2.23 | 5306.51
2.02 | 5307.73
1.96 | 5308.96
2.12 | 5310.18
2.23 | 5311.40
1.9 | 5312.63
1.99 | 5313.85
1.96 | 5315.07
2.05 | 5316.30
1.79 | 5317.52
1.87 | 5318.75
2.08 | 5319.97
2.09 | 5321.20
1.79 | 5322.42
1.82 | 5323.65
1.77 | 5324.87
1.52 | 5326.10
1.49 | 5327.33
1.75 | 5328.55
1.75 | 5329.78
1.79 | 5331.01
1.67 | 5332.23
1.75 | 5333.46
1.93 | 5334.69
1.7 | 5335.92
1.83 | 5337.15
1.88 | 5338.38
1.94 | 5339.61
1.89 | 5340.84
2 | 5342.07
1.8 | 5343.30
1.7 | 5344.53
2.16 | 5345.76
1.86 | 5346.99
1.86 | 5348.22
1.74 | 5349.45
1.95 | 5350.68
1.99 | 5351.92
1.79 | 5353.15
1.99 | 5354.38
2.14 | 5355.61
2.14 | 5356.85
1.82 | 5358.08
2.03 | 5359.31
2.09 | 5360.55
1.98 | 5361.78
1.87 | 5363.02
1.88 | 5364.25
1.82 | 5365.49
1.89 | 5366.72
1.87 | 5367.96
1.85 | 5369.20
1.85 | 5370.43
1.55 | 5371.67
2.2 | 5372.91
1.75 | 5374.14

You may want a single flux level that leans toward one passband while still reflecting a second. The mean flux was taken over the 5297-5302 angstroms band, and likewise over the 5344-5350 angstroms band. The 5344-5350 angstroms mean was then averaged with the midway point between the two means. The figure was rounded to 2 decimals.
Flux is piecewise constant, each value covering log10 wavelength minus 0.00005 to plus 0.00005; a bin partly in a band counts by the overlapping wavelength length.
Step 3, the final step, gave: 1.88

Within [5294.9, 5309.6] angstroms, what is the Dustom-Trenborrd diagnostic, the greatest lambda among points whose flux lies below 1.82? 5297.97 angstroms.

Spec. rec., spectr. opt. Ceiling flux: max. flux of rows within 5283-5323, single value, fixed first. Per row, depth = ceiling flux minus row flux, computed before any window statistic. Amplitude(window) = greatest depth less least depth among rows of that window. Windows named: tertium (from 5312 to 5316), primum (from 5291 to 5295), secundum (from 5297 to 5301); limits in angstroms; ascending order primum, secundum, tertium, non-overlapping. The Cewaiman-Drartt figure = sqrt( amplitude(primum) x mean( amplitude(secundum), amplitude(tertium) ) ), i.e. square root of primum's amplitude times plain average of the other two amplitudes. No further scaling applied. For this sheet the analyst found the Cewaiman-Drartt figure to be 0.26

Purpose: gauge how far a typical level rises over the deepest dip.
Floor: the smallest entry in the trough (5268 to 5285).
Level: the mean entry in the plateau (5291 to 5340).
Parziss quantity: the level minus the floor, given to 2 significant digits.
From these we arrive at 0.53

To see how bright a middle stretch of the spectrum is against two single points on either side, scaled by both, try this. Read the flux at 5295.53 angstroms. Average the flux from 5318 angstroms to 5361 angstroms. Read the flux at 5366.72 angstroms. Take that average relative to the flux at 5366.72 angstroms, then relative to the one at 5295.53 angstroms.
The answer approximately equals 0.558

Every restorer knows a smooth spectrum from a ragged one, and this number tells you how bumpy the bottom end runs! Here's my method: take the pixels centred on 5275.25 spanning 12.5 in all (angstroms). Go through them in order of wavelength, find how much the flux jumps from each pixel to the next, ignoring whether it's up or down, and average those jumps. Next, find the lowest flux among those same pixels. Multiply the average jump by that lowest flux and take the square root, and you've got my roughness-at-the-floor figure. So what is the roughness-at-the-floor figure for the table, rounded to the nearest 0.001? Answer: 0.337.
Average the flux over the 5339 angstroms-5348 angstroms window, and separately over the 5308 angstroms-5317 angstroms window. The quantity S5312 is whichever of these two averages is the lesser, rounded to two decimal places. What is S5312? 1.91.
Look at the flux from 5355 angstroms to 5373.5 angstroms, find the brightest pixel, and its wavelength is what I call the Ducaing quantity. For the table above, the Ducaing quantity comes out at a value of 5372.91 angstroms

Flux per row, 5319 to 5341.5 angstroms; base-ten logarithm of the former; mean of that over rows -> 0.25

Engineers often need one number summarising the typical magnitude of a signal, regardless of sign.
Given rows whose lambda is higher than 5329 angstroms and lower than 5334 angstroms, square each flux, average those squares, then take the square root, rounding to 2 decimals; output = 1.74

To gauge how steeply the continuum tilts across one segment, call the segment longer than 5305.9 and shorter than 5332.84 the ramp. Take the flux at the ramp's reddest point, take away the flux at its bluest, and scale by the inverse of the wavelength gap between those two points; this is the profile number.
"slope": -0.022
